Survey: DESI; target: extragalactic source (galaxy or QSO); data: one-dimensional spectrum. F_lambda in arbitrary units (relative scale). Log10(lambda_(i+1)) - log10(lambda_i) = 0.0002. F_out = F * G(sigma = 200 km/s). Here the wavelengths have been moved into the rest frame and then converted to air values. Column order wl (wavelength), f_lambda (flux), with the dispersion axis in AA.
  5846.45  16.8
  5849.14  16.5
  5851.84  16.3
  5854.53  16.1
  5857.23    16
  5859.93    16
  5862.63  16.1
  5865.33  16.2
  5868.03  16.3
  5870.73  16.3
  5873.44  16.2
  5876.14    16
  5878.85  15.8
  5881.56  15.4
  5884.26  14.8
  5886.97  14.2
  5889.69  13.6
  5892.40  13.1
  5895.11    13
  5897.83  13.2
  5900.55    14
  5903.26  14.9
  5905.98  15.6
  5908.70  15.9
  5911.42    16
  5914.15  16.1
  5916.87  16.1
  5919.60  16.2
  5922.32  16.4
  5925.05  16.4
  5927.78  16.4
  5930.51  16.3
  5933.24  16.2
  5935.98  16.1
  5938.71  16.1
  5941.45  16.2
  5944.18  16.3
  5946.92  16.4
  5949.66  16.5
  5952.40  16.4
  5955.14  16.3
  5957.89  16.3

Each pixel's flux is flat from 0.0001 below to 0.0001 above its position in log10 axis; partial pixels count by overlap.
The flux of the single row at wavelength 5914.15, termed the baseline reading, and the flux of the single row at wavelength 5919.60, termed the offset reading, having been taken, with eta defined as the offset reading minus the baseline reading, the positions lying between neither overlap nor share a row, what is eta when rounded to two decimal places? 0.10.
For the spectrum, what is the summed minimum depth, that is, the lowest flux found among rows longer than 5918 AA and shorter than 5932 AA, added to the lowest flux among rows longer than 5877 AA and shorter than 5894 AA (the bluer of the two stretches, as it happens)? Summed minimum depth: 29.3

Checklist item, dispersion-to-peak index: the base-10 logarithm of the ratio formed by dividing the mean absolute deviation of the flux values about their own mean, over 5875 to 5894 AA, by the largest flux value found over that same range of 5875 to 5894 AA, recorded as -1.24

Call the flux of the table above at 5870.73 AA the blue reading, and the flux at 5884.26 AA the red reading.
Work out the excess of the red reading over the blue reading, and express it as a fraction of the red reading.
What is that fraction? -0.10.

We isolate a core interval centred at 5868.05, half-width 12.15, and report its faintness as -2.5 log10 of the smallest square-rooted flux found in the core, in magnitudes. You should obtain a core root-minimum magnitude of -1.50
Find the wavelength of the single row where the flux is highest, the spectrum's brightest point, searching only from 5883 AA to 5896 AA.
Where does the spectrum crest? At 5884.26 AA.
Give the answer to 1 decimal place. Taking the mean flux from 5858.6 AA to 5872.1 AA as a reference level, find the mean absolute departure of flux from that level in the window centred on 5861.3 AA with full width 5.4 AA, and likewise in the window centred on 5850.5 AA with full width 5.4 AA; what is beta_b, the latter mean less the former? 0.1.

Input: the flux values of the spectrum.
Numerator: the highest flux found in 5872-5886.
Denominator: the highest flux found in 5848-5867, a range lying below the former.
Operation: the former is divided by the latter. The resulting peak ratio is 0.98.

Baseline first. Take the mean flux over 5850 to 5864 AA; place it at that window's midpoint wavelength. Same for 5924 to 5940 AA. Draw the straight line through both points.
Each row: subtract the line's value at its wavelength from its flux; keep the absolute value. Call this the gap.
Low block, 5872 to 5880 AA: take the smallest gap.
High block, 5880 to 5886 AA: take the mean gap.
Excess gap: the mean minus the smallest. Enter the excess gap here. 1.0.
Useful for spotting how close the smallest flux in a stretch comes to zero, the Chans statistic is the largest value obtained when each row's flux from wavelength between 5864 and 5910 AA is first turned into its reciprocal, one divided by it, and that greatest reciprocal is 0.077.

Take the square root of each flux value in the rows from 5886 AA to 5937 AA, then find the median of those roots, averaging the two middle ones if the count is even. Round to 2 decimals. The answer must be 4.00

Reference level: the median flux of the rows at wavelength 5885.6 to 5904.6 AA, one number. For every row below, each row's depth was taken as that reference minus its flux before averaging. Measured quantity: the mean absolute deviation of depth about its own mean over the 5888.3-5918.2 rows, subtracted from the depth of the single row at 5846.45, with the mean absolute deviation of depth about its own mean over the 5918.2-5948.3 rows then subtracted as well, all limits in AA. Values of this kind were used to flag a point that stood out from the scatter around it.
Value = -4.49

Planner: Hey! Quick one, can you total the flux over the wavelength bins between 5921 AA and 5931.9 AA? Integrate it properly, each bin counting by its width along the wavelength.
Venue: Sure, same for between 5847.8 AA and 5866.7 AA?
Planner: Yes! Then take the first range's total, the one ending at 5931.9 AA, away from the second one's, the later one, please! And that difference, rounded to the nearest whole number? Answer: 127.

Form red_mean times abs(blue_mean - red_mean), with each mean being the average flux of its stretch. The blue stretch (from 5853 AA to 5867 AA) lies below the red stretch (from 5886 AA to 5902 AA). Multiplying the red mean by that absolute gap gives 35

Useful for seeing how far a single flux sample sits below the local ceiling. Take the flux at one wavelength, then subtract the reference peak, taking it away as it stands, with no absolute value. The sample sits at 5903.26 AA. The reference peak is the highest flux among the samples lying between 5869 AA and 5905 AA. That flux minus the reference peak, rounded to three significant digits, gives -1.40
